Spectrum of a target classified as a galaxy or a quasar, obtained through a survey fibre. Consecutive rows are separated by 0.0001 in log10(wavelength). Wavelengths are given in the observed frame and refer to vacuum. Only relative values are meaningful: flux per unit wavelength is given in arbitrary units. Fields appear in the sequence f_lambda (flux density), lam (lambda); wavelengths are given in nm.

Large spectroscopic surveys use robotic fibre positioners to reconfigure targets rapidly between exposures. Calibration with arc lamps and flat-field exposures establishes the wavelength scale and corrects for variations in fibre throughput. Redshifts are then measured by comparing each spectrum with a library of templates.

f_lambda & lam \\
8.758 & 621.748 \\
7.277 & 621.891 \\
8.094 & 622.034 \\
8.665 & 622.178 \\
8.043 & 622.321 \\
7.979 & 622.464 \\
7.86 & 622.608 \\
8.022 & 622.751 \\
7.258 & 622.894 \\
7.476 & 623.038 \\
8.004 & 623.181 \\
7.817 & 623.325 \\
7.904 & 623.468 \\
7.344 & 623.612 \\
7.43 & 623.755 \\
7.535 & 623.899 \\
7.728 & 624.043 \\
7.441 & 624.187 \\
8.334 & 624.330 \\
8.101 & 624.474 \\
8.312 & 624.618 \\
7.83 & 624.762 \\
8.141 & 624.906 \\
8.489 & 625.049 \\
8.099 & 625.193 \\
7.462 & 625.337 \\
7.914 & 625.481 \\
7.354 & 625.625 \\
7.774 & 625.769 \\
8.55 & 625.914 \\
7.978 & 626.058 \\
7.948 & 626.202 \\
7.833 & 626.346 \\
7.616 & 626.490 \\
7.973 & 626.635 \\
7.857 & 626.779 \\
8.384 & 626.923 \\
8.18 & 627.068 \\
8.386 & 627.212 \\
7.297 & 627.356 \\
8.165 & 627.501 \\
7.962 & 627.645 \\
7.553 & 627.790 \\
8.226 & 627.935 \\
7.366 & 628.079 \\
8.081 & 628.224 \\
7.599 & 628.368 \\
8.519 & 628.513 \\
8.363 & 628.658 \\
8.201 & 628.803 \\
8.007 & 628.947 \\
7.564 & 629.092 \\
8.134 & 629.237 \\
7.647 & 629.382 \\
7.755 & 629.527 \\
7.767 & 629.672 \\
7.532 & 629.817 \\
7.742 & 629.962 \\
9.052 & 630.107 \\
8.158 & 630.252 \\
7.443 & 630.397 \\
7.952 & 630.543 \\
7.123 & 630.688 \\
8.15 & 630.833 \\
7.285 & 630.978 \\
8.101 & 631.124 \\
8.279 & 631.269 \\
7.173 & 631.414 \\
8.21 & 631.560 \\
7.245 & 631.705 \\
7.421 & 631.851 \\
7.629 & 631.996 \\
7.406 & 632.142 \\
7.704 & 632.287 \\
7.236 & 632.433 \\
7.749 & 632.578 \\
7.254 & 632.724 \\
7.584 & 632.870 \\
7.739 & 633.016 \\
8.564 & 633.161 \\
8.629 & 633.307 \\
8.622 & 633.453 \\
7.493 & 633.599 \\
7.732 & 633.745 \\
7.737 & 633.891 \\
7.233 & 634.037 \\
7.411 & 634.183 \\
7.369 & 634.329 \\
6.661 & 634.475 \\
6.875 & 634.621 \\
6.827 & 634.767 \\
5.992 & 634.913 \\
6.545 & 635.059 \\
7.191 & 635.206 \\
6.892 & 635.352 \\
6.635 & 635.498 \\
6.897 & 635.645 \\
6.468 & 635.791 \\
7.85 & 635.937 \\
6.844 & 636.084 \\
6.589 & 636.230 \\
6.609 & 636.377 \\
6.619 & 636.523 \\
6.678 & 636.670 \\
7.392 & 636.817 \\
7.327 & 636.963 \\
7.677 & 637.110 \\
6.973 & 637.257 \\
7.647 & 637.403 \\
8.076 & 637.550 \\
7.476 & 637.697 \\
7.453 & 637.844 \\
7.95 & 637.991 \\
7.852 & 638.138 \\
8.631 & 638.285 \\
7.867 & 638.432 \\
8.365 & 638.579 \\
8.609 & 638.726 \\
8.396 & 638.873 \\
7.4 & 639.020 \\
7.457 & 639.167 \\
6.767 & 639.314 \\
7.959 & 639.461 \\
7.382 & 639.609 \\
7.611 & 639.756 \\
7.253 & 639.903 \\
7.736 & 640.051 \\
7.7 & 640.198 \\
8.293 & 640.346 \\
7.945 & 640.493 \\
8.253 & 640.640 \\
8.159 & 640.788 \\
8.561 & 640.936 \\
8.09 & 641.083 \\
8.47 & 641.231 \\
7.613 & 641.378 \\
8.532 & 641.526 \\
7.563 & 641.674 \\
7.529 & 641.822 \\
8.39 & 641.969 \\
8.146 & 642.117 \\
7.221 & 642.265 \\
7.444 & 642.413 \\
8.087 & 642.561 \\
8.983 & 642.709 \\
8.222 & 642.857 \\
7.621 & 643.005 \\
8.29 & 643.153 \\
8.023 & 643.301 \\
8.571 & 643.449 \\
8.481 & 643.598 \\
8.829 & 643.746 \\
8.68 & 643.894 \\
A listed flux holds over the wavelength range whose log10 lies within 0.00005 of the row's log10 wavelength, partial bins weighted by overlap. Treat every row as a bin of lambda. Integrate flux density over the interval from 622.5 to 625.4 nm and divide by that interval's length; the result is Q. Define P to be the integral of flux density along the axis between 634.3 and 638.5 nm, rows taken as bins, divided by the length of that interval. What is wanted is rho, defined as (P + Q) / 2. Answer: 7.50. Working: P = 7.17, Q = 7.83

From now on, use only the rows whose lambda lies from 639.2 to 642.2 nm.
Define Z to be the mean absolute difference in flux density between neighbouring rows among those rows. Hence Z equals 0.49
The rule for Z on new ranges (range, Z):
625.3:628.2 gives 0.46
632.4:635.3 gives 0.39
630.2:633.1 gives 0.57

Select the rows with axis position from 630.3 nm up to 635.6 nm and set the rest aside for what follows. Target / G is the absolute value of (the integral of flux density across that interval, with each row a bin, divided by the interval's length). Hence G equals 7.5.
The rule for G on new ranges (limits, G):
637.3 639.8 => 7.8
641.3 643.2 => 8.0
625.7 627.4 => 8.0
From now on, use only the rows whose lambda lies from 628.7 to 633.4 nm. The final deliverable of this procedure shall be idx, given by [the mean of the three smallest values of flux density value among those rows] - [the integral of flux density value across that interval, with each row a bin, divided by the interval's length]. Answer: -0.62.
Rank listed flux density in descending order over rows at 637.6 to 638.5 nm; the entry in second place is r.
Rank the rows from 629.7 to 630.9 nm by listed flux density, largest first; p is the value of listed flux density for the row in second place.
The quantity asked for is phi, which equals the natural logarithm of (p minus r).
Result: -1.6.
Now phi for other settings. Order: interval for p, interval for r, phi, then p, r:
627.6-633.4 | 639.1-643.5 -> -2.8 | 8.629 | 8.571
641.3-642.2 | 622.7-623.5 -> -1.0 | 8.39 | 8.004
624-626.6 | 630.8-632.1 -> -1.3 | 8.489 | 8.21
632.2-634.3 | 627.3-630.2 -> -2.3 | 8.622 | 8.519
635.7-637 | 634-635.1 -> -3.8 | 7.392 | 7.369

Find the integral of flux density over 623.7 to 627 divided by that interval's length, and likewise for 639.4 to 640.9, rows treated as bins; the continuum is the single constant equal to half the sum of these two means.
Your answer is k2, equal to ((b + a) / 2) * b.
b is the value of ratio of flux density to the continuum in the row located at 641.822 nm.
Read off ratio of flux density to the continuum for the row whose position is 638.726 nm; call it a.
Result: 0.98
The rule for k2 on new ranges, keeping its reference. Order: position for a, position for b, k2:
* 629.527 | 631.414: 0.86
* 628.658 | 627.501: 1.09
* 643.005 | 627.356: 0.88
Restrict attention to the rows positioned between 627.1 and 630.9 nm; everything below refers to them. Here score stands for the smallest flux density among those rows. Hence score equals 7.123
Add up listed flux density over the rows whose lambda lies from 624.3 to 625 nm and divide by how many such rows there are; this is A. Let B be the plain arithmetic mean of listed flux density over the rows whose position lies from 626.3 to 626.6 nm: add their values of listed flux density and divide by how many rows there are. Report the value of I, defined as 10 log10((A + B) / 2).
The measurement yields 8.99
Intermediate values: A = 8.14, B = 7.7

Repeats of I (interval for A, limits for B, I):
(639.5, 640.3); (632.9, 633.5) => 9.01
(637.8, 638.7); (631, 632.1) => 8.96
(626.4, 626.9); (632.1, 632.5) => 8.83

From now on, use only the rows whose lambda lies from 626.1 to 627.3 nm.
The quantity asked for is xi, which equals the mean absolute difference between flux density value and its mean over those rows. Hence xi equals 0.22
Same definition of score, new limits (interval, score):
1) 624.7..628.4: 7.297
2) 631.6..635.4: 5.992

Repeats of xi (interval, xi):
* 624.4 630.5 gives 0.30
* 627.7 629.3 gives 0.32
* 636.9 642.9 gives 0.42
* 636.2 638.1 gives 0.44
